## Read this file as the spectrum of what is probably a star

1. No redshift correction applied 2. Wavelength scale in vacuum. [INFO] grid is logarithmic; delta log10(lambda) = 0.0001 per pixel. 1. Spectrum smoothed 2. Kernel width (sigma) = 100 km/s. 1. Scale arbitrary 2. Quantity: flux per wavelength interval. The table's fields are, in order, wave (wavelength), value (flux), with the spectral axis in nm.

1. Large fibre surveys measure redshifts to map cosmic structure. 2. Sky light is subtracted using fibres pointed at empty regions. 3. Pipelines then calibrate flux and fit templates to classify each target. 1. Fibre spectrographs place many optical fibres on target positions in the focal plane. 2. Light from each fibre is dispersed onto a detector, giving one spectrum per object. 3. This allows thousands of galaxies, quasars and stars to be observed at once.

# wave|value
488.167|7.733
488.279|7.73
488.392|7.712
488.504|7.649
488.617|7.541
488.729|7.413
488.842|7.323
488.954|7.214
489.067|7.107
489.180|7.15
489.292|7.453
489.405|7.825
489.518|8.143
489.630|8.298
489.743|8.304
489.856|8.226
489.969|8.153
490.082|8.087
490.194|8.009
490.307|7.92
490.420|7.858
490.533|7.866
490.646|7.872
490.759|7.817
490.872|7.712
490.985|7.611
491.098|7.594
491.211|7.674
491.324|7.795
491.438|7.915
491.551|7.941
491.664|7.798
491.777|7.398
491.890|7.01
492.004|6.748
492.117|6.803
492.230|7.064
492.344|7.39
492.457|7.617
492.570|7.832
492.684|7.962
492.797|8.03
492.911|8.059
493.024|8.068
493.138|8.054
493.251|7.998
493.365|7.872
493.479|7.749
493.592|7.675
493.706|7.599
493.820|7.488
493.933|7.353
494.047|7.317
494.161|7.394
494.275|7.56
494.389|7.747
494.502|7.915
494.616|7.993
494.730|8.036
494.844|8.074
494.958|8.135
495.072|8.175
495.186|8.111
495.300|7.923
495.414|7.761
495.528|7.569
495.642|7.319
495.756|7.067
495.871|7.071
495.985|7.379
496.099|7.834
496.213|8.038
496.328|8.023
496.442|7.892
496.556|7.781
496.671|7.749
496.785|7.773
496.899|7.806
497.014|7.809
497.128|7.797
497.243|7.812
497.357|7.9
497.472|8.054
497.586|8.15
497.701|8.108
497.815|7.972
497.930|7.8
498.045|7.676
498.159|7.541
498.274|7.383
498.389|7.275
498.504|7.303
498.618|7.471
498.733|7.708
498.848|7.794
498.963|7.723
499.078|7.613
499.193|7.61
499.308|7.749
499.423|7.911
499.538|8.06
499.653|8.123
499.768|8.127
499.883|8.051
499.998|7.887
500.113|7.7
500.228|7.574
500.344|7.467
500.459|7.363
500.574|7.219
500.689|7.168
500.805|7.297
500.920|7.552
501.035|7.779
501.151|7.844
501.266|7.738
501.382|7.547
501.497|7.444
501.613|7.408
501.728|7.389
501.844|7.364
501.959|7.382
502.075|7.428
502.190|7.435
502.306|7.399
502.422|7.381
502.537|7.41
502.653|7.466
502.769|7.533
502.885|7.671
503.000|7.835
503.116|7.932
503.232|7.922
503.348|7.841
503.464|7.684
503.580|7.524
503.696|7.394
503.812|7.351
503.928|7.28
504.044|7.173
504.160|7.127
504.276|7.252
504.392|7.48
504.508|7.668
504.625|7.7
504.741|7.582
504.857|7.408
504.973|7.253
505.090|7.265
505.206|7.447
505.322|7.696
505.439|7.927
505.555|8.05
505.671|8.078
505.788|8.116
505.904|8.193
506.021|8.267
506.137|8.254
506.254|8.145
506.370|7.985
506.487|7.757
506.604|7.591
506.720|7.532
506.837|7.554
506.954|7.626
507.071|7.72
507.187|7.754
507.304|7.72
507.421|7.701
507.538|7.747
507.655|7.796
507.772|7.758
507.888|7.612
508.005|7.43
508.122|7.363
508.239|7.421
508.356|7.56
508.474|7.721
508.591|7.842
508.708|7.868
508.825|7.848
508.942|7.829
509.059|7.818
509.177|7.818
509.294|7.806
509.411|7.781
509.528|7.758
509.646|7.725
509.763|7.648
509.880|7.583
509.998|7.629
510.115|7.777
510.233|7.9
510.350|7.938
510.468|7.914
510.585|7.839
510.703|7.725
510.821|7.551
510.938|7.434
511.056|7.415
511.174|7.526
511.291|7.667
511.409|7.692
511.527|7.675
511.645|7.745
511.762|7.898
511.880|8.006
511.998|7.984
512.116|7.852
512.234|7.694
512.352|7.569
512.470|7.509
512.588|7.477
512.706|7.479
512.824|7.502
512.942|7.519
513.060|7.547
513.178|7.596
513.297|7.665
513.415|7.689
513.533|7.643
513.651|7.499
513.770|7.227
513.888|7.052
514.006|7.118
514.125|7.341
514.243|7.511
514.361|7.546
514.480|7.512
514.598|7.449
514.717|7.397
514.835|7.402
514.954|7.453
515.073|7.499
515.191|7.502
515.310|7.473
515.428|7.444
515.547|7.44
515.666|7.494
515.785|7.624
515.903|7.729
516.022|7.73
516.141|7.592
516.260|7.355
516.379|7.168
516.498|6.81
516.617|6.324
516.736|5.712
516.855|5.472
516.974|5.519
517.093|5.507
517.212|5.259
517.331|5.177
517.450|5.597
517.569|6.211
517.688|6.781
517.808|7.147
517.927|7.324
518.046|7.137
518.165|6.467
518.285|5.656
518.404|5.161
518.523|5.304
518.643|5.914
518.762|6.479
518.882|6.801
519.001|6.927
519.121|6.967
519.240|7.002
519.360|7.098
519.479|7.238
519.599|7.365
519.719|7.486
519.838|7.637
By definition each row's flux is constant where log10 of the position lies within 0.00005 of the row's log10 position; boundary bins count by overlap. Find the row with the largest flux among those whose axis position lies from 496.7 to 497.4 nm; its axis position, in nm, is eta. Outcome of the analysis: 497.357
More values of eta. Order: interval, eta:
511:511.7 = 511.645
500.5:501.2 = 501.151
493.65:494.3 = 493.706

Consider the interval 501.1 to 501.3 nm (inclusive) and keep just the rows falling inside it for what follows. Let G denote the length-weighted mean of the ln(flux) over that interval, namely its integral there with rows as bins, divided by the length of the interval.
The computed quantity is 2.06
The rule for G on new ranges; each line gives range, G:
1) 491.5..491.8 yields 2.05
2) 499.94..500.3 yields 2.04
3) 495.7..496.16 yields 1.99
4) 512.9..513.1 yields 2.02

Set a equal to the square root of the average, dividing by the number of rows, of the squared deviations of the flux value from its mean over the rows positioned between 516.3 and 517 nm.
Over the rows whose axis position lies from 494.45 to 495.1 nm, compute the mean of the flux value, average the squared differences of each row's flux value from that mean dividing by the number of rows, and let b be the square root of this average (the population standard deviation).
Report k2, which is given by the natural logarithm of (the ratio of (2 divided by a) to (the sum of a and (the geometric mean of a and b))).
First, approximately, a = 0.652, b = 0.09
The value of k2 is 1.2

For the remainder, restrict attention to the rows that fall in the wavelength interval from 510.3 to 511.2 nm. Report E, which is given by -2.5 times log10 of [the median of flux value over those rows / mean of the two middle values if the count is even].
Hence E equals -2.21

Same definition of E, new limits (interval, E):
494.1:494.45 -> -2.20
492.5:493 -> -2.26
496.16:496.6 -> -2.25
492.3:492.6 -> -2.20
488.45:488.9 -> -2.18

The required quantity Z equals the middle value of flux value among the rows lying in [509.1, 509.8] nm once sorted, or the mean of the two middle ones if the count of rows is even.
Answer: 7.8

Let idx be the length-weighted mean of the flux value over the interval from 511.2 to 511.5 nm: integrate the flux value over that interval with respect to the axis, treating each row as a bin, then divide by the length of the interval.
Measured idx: 7.7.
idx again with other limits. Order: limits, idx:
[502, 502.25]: 7.4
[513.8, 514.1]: 7.1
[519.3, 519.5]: 7.2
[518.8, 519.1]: 6.8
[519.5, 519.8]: 7.4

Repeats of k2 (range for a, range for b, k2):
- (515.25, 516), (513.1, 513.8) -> 4.4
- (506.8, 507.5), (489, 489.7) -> 4.8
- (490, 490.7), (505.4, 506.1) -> 4.9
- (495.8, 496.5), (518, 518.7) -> 1.9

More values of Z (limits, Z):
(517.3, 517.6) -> 5.6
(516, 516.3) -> 7.6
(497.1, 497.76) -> 8.0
